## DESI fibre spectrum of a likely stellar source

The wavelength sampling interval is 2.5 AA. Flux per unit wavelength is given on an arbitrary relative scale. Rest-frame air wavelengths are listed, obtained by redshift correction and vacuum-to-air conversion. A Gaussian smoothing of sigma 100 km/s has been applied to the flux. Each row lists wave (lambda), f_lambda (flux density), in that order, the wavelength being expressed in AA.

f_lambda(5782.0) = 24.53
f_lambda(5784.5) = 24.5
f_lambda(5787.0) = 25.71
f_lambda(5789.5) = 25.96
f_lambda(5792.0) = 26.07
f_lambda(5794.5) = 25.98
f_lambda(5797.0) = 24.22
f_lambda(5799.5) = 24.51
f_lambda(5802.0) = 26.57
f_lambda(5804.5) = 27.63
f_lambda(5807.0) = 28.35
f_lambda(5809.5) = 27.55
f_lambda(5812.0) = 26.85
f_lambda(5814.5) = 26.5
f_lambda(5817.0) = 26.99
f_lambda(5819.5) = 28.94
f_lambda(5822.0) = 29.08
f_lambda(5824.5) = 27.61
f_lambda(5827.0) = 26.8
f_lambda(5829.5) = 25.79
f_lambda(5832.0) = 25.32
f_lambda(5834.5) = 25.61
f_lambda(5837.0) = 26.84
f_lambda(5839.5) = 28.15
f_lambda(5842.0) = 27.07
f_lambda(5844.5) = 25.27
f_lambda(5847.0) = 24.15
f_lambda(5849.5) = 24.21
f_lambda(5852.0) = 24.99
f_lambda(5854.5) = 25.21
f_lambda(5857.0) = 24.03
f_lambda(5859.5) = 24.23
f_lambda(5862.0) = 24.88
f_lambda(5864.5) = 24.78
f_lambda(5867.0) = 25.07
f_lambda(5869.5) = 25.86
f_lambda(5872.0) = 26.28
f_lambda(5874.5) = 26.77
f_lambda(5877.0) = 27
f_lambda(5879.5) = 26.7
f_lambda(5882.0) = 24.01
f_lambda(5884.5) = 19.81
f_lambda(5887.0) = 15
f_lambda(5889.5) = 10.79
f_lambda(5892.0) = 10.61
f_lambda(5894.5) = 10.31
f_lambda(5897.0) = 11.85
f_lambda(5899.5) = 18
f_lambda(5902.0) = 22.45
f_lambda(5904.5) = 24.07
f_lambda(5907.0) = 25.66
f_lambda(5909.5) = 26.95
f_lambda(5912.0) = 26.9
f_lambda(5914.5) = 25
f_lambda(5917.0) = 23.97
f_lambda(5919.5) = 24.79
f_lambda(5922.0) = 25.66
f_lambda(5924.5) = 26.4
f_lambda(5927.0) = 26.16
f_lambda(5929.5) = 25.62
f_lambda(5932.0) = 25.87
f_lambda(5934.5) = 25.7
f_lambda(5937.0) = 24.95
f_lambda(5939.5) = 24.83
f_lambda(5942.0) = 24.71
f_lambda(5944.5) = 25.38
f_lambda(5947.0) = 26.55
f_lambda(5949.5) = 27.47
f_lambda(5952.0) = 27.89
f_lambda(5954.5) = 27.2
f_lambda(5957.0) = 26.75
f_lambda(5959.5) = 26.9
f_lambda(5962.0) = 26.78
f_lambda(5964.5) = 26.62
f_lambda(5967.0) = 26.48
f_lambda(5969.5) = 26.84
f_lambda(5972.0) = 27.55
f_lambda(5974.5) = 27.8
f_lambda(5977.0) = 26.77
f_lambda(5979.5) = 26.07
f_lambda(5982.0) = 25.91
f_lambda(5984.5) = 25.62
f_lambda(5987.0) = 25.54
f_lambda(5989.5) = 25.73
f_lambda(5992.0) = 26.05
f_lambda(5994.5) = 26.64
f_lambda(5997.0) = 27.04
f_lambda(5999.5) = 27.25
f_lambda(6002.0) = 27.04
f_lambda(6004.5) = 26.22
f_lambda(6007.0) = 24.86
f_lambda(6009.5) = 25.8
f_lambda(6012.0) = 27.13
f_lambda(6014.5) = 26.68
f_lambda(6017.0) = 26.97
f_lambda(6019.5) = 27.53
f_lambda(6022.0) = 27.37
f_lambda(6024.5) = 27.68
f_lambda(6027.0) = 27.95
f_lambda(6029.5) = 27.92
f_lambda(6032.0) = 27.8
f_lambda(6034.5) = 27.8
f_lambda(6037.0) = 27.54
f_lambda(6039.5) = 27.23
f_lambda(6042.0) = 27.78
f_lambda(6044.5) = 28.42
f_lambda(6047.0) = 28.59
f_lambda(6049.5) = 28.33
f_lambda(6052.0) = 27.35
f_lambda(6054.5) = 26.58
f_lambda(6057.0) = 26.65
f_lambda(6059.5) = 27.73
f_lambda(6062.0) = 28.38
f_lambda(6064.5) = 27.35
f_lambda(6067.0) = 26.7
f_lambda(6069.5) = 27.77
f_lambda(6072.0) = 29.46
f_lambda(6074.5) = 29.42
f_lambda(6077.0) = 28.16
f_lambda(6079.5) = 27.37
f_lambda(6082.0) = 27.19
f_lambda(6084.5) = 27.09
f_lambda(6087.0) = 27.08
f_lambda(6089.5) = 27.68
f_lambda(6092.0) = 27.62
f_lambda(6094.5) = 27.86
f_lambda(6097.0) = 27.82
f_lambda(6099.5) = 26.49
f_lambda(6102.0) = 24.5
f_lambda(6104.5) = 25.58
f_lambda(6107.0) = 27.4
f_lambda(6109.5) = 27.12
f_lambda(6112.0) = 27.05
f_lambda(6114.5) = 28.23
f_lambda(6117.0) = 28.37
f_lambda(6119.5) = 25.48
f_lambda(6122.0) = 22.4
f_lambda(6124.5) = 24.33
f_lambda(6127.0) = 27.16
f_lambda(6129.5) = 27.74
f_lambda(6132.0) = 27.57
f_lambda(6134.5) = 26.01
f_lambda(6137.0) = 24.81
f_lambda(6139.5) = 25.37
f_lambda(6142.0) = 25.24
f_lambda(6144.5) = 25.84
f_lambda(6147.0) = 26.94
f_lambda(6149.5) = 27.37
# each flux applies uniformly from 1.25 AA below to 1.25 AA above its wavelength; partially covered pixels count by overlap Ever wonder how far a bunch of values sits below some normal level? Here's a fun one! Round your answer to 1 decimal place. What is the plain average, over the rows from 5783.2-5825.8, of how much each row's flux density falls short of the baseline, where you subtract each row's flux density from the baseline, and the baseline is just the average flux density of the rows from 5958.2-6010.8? -0.2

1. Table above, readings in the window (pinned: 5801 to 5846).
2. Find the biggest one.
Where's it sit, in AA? 5822.0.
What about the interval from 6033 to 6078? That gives 6072.0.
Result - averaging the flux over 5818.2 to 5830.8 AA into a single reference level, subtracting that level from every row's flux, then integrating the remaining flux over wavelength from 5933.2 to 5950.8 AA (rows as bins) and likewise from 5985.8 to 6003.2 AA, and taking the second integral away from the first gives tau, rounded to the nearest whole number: -14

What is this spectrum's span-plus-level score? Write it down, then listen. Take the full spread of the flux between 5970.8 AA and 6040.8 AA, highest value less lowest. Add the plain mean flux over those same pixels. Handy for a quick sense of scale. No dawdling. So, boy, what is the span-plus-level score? 29.9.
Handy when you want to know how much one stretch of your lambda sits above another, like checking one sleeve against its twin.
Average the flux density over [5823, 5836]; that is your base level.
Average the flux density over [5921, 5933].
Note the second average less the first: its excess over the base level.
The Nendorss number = -0.3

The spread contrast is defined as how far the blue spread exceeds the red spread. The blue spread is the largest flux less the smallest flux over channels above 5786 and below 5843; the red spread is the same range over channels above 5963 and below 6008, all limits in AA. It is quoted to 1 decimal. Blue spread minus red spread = 1.9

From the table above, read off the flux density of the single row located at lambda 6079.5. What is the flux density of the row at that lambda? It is 27.37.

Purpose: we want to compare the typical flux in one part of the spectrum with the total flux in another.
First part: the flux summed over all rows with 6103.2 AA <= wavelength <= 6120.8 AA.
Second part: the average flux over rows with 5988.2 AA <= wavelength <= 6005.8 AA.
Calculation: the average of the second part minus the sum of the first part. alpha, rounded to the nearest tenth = -162.7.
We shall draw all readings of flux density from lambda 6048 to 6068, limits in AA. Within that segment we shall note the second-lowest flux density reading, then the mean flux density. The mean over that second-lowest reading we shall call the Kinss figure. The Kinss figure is 1.03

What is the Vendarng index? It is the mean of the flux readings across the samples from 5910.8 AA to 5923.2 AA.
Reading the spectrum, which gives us 25.3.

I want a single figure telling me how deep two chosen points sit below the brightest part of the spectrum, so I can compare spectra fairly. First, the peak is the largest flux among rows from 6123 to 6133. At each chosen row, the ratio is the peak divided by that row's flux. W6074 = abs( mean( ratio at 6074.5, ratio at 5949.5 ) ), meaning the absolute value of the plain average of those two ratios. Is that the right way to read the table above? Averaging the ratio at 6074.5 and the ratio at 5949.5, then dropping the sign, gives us 0.98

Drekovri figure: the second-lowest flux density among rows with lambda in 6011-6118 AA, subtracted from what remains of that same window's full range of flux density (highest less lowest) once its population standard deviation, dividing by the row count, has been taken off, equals -21.5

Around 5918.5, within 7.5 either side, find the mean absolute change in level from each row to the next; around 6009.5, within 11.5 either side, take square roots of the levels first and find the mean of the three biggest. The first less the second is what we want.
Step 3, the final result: -4.2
